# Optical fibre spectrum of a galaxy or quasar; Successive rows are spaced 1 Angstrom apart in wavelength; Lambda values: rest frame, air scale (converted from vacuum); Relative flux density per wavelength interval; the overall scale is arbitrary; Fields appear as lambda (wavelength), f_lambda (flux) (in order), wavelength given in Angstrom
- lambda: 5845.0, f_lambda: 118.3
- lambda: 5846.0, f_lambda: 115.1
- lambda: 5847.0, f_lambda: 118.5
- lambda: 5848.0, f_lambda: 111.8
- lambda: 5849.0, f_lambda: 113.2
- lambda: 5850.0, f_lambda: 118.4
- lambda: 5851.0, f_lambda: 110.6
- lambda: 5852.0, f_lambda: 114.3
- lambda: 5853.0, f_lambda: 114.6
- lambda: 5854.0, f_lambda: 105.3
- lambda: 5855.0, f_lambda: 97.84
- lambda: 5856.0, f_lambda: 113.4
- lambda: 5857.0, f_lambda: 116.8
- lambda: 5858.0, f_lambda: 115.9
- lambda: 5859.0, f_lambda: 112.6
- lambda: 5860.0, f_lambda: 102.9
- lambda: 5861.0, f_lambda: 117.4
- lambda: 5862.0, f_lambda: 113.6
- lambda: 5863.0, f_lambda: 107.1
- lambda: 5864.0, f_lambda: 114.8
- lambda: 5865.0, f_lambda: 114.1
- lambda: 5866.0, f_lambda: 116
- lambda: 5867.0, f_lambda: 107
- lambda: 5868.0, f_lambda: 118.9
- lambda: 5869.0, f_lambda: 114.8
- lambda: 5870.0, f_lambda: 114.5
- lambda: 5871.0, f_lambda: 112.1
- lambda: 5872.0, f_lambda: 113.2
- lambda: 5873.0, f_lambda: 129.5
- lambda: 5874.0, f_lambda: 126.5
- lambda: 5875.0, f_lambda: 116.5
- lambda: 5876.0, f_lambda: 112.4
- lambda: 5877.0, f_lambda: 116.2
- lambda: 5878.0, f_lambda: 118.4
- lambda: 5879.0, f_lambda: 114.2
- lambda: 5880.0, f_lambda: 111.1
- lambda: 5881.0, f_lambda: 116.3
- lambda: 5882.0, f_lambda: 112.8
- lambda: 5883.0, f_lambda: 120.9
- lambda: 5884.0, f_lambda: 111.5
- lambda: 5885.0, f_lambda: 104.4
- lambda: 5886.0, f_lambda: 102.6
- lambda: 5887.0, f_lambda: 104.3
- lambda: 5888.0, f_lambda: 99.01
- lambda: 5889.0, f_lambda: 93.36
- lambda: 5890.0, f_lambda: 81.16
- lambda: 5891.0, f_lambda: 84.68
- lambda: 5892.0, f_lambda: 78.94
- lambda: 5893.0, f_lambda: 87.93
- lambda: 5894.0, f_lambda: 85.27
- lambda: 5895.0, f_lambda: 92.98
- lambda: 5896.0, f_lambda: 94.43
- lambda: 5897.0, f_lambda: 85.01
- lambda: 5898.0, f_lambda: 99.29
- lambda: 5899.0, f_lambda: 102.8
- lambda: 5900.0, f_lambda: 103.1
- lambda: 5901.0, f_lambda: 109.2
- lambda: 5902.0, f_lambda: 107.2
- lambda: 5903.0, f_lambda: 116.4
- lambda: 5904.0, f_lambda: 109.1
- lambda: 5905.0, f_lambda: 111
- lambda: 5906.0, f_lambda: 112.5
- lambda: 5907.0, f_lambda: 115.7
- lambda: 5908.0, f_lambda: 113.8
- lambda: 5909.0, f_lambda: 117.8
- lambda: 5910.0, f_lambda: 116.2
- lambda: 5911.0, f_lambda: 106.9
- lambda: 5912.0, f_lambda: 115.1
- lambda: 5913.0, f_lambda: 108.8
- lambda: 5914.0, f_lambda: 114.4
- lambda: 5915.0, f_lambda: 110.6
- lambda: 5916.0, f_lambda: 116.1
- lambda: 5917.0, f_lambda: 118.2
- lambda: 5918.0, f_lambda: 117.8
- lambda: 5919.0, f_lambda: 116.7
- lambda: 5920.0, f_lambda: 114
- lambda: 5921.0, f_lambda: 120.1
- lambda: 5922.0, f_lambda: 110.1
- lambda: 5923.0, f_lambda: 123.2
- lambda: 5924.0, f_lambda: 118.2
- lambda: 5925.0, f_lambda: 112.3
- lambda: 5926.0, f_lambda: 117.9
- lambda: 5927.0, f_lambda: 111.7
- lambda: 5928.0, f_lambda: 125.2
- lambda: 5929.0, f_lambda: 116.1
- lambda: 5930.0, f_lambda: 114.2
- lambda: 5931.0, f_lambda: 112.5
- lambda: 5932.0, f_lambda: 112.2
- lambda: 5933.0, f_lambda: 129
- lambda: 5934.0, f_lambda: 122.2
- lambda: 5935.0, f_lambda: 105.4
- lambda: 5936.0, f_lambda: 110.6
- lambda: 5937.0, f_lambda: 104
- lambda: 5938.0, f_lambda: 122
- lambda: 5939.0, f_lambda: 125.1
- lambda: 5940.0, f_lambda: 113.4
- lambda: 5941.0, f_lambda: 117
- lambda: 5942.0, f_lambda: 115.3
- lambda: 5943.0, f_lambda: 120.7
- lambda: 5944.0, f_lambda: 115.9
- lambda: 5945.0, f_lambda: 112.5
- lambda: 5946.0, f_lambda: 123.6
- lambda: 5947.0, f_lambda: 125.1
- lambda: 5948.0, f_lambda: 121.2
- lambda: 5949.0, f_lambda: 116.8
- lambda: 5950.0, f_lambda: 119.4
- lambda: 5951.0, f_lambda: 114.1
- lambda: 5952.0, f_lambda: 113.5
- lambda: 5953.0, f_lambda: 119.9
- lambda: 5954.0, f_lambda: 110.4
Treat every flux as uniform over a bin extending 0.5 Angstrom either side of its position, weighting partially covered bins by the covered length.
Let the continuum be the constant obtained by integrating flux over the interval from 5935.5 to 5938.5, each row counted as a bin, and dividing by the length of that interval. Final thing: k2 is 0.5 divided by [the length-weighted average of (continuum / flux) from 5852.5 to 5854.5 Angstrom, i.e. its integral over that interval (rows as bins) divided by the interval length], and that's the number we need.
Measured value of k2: 0.49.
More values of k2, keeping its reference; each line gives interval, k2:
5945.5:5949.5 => 0.54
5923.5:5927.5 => 0.51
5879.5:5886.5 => 0.49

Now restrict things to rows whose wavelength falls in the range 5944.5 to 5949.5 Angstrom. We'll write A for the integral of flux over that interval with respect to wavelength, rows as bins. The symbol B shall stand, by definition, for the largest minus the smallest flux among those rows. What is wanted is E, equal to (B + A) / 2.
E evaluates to 306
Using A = 599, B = 12.6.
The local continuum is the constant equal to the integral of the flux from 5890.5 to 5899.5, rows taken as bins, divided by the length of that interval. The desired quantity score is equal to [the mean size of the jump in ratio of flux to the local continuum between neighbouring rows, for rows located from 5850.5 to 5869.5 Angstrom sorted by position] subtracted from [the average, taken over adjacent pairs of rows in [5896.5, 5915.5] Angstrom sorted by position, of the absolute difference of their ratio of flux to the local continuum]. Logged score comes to -0.015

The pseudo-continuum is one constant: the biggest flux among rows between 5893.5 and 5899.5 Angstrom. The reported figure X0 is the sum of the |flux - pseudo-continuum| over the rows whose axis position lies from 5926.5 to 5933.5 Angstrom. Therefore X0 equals 101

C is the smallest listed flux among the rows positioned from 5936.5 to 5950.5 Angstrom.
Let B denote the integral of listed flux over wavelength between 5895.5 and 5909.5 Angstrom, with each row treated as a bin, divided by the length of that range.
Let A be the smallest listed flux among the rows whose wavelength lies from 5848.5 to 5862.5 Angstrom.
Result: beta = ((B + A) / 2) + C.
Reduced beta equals 206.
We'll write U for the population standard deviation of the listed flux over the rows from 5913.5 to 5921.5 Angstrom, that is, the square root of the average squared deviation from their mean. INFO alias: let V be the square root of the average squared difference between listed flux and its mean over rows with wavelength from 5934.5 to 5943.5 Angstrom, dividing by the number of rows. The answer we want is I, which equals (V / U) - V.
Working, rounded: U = 2.8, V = 7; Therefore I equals -4.4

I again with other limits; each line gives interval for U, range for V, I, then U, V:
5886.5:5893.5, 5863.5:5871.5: -2.8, 8.7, 3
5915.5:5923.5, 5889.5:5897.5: -3.6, 3.7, 5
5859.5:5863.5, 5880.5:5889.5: -6.8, 5.6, 8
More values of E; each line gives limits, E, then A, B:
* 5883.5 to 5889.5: 317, 615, 18.1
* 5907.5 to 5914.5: 402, 793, 10.9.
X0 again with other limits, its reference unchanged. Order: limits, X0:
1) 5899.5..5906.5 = 49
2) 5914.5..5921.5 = 94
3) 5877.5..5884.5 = 86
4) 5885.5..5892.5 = 79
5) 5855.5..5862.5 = 73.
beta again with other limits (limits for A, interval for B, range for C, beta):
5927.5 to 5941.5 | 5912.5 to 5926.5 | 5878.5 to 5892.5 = 189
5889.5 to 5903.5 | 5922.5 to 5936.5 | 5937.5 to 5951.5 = 210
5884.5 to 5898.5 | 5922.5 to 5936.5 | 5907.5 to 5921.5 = 205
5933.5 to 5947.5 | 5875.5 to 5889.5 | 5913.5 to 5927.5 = 217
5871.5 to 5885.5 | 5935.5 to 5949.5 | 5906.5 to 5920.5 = 218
